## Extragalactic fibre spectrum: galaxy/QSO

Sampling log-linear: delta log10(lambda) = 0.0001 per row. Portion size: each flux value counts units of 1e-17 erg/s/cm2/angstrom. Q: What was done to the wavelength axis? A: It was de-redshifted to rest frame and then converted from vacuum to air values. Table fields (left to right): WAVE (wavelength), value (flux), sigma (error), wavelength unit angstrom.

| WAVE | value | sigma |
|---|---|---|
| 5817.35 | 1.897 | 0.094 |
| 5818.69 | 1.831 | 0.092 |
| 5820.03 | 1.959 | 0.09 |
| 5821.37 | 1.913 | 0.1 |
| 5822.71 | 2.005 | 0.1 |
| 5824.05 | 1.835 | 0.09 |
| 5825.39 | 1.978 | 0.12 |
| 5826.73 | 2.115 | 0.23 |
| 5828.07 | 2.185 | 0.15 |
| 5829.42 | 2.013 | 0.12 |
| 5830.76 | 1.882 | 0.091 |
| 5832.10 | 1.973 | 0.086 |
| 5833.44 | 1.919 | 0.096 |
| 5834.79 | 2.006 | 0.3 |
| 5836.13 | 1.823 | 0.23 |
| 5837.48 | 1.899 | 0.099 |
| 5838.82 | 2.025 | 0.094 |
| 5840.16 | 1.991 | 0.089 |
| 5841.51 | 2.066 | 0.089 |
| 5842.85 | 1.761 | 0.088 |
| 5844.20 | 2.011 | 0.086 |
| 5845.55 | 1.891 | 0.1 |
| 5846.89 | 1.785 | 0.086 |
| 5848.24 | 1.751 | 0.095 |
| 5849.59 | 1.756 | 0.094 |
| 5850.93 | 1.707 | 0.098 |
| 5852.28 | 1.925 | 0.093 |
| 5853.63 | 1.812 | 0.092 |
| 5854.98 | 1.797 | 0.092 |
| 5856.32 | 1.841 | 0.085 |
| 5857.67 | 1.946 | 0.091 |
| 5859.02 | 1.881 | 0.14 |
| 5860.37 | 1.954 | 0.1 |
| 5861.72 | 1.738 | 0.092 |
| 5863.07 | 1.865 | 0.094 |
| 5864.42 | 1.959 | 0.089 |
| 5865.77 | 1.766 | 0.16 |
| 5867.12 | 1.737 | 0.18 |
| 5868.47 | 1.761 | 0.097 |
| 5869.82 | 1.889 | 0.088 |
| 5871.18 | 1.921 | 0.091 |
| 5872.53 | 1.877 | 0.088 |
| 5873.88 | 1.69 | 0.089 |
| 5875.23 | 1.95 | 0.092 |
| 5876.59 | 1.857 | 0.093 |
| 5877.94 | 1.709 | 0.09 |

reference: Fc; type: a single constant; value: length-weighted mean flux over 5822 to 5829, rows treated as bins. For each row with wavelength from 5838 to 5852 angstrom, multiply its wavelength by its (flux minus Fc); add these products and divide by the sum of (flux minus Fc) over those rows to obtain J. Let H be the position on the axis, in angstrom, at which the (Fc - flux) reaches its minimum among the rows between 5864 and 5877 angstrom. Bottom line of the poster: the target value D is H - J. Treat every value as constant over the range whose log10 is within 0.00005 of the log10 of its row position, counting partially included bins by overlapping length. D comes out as 16.8 angstrom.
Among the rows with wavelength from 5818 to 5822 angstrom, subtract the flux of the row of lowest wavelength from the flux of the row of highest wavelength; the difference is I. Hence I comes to 0.08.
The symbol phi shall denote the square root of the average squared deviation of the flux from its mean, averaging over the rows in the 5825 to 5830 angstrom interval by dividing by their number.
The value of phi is 0.082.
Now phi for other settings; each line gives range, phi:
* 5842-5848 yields 0.099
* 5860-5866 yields 0.092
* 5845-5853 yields 0.079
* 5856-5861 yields 0.047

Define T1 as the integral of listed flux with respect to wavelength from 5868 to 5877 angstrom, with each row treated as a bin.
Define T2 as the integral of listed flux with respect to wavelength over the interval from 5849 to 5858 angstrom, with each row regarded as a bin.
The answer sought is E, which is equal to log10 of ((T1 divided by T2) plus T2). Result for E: 1.24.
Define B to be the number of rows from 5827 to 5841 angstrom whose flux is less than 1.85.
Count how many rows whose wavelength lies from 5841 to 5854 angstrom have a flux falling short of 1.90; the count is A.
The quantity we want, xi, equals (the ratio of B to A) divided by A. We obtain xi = 0.02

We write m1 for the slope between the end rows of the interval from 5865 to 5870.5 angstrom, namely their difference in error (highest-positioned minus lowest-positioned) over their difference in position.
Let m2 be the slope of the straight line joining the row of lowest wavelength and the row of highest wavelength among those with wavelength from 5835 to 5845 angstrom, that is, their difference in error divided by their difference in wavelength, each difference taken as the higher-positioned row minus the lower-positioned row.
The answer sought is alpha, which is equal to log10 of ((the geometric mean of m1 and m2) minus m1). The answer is -1.4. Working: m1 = -0.018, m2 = -0.018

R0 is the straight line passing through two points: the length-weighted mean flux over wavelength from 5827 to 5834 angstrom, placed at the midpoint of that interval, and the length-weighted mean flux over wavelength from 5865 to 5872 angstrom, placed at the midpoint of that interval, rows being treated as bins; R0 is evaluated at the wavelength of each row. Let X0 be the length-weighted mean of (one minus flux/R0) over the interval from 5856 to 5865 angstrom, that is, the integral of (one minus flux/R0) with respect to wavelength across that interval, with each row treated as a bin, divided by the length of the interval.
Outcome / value -0.015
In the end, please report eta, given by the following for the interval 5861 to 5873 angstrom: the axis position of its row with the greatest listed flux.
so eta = 5864.42 angstrom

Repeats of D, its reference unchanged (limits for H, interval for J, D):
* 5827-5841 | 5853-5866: -31.5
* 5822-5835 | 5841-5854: -20.7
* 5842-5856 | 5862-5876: -24.9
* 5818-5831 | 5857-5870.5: -36.6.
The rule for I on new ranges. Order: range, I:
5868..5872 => 0.16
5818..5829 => 0.35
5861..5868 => 0.00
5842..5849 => -0.01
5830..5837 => -0.06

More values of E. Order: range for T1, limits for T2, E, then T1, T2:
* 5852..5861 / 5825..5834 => 1.28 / 16.9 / 18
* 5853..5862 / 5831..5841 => 1.31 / 16.7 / 19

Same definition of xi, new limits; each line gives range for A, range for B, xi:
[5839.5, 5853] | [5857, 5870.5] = 0.11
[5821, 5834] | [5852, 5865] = 1.00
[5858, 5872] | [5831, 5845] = 0.04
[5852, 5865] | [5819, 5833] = 0.03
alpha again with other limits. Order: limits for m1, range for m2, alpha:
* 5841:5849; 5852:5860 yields -2.8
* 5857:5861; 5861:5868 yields -2.4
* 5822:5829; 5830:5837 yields -2.2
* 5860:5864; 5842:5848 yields -2.5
